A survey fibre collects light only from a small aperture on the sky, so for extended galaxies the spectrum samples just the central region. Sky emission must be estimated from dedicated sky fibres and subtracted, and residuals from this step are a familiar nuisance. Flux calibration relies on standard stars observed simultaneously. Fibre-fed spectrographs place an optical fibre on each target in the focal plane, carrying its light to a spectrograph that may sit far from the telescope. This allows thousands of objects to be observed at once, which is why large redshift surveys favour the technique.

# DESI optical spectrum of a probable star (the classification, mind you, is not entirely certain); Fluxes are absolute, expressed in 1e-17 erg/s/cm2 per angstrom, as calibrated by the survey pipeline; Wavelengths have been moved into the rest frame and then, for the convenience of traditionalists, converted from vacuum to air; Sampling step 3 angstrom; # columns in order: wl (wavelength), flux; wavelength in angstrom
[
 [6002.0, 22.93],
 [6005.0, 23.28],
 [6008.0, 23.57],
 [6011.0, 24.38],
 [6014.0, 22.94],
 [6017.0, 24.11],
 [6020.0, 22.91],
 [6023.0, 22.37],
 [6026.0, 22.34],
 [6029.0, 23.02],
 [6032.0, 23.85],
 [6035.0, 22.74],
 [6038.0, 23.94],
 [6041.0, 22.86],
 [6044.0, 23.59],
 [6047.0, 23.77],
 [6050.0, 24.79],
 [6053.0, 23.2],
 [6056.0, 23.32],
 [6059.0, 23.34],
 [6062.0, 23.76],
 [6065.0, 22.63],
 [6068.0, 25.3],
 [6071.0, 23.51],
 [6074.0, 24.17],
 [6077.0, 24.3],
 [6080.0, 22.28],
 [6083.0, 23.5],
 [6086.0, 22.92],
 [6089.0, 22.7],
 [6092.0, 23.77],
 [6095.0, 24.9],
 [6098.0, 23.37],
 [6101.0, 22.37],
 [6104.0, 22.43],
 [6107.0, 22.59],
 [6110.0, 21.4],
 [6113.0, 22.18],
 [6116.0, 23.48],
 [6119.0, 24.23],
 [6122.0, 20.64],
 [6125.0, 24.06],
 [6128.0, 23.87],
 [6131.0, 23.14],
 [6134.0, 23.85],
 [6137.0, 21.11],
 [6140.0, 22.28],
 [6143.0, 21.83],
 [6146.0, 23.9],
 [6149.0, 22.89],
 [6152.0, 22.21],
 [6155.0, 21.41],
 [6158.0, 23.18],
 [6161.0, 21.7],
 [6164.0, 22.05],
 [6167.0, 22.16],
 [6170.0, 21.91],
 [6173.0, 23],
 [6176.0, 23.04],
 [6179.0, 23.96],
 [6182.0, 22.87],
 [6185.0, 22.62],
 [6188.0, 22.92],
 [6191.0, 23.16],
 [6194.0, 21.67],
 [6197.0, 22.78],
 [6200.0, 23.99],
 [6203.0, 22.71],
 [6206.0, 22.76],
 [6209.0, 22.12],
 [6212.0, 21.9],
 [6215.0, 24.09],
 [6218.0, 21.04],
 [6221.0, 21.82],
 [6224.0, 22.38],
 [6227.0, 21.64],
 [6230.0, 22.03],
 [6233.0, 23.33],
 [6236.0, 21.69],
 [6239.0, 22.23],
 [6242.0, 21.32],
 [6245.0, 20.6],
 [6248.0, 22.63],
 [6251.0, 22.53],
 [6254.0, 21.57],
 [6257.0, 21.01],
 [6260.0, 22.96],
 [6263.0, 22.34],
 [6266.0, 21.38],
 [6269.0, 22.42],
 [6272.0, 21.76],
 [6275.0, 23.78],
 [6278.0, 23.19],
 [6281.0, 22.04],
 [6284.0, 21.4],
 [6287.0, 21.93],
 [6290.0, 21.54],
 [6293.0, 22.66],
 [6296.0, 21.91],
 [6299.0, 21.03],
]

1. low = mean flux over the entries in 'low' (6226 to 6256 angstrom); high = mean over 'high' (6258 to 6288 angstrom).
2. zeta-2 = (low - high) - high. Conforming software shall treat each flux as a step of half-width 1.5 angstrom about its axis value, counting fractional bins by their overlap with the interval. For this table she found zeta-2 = -22.7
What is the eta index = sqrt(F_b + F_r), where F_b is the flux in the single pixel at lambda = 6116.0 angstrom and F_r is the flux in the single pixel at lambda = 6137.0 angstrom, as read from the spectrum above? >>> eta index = 6.68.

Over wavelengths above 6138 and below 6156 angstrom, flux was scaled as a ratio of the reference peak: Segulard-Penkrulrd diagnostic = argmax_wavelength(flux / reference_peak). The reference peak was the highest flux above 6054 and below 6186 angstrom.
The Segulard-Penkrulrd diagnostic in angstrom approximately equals 6146.0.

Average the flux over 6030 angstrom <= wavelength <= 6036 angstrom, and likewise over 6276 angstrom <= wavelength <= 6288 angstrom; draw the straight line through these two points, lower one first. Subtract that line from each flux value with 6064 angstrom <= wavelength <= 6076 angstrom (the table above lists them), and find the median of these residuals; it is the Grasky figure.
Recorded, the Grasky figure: 0.7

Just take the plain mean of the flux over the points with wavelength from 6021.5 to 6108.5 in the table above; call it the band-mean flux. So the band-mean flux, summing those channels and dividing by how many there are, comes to 23.4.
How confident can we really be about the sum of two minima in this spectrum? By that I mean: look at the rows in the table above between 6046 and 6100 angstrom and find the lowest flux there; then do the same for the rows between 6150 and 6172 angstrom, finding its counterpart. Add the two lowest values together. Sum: 43.7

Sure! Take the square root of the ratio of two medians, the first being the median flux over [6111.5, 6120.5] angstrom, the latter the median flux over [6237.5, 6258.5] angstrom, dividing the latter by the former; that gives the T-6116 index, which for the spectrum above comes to 0.958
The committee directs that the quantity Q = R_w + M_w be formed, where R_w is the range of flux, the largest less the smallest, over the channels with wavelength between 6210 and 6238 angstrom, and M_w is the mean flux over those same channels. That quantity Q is 25.3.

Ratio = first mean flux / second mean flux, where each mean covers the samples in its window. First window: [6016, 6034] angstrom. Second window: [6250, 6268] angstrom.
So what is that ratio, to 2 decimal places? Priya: 1.05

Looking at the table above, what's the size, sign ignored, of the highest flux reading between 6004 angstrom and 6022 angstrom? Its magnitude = 24.4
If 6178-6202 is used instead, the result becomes 24.0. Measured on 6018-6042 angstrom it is 23.9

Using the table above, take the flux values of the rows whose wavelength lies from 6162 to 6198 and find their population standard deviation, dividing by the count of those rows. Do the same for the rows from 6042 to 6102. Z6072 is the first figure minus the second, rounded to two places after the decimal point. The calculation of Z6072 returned -0.19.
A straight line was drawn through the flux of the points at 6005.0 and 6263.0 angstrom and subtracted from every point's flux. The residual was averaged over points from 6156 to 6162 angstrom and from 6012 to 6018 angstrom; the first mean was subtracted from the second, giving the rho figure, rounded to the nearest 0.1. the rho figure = 0.6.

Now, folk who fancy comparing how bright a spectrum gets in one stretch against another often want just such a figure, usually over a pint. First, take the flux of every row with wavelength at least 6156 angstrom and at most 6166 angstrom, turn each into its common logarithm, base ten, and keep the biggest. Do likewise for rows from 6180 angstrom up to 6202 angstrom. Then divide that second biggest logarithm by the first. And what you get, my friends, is 1.01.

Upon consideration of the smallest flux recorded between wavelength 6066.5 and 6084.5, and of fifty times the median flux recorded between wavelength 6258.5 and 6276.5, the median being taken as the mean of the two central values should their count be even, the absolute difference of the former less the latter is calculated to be 1097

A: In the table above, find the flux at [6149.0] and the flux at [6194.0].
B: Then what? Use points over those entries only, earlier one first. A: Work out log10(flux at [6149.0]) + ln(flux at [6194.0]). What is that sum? 4.44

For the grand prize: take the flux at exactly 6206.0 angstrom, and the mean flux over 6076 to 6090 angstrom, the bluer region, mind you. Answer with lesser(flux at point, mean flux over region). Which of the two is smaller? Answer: 22.8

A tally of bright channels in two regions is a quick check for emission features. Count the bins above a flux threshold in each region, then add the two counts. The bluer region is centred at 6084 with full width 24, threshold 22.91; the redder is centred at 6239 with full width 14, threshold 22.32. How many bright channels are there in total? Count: 7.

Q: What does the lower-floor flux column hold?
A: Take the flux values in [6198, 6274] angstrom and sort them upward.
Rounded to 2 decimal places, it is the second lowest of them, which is 21.01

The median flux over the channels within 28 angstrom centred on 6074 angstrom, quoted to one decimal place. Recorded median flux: 23.5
